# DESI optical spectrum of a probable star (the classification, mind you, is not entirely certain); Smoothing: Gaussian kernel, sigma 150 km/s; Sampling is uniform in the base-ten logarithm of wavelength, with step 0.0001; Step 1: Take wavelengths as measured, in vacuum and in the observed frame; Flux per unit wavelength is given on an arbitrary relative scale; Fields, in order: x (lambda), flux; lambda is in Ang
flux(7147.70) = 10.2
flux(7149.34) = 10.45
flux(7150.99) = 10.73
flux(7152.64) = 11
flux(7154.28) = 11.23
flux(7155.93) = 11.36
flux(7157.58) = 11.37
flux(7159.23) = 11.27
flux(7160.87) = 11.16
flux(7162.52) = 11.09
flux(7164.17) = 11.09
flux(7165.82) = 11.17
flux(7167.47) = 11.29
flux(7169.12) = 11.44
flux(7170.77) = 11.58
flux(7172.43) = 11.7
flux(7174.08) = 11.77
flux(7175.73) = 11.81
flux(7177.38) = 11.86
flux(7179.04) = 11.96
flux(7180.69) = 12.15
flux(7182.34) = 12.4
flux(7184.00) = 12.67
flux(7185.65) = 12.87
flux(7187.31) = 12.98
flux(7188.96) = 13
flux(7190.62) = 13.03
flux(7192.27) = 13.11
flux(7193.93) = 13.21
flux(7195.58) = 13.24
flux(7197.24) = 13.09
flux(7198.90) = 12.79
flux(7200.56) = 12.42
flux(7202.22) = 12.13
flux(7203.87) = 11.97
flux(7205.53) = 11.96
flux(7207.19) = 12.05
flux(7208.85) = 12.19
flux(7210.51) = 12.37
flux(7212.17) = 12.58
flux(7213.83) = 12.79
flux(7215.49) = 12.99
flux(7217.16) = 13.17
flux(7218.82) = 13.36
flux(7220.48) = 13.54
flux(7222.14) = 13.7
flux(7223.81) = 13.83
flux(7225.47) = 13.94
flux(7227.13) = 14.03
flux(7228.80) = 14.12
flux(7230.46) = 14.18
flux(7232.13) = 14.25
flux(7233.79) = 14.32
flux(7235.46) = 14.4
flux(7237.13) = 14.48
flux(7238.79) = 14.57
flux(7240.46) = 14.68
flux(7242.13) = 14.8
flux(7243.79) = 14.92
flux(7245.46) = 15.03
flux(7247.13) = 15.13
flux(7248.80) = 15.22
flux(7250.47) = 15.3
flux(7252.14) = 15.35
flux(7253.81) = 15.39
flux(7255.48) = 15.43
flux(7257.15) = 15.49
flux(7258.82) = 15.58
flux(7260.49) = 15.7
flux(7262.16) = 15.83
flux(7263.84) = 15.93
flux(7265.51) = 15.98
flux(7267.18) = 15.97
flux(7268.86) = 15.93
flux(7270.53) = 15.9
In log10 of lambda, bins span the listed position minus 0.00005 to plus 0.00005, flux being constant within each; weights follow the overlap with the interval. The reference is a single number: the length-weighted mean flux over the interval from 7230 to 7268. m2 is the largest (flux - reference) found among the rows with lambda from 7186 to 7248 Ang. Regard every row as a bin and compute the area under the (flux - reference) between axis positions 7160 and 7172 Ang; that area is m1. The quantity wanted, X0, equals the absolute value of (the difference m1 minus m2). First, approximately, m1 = -46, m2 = 0.0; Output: 46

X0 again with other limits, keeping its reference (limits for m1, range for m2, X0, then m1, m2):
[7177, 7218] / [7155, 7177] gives 100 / -104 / -3.3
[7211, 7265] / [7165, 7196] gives 33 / -34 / -1.9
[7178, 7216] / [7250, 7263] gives 97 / -96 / 0.7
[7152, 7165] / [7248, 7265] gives 52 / -51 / 0.8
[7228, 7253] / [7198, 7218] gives 9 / -10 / -2.0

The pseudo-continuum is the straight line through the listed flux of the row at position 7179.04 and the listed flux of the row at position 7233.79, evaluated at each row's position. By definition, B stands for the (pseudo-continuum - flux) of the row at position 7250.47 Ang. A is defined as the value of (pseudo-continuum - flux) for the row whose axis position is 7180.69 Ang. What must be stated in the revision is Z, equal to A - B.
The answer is 0.1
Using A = -0.12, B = -0.3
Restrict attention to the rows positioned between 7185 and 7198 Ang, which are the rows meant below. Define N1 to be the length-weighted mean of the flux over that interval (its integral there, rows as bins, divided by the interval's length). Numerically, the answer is 13.1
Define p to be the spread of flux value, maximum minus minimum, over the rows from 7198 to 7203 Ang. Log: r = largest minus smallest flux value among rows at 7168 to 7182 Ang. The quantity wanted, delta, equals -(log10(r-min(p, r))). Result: 1.30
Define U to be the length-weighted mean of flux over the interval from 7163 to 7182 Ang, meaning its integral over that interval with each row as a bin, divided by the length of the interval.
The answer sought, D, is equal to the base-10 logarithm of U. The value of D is 1.07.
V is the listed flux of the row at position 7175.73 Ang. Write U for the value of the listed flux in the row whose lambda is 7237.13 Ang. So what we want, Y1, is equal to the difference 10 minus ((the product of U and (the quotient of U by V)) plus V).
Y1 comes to -20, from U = 14.48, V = 11.81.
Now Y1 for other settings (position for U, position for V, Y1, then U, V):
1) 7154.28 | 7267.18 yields -14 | 11.23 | 15.97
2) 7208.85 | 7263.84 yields -15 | 12.19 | 15.93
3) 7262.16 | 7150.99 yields -24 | 15.83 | 10.73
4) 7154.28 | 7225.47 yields -13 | 11.23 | 13.94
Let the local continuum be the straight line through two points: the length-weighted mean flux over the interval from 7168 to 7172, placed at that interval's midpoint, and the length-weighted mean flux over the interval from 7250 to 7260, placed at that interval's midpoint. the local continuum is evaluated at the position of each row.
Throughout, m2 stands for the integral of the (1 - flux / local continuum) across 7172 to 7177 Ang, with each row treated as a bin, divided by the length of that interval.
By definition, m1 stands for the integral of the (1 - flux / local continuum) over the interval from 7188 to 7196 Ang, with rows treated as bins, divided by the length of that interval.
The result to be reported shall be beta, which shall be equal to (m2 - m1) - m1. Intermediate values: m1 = -0.05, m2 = -0.006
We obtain 0.09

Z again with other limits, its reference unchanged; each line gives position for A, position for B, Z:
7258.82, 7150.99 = -0.2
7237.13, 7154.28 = 0.3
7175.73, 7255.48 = 0.2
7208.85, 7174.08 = 1.1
